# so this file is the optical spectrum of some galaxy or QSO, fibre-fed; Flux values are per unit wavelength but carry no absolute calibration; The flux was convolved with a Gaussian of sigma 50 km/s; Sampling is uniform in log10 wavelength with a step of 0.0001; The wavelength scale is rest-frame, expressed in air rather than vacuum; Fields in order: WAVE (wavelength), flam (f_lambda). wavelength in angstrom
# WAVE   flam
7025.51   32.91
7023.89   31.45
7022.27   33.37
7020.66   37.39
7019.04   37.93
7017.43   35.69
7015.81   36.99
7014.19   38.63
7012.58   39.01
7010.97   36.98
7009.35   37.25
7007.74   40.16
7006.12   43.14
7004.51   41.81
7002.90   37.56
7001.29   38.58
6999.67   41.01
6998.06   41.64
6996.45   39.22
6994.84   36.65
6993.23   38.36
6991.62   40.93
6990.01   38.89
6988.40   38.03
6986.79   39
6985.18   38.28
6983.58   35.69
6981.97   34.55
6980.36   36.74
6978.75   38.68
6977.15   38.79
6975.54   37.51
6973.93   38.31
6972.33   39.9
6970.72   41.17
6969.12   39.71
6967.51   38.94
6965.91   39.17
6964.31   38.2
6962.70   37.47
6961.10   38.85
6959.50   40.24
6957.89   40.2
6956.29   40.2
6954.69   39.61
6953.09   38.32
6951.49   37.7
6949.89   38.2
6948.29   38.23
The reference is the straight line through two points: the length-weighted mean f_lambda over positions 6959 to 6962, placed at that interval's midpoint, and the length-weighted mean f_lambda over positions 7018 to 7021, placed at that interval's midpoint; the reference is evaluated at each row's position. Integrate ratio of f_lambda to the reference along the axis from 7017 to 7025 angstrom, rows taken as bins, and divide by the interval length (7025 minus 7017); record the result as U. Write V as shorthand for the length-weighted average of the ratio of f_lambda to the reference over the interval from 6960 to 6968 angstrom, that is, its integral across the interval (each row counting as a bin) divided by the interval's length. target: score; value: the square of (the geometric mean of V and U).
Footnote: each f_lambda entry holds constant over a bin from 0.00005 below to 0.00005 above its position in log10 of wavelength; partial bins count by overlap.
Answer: 0.92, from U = 0.93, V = 0.98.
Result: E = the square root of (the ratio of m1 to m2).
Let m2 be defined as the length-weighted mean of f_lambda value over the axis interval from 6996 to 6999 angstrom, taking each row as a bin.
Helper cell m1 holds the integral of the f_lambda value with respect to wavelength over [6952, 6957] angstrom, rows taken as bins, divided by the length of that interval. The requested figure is 0.98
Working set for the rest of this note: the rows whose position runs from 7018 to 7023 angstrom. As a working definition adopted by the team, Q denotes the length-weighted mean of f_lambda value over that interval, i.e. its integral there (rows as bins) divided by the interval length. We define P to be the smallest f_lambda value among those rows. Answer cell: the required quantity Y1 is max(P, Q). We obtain 36.3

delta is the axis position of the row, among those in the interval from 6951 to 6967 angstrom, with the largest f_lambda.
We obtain 6959.50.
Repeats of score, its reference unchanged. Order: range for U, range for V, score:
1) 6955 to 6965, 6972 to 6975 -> 0.99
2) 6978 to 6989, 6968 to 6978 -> 0.97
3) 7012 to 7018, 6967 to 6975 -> 1.01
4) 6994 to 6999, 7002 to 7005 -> 1.06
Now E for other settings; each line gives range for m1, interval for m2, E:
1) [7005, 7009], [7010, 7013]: 1.04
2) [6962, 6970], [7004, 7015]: 0.99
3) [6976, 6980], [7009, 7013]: 1.01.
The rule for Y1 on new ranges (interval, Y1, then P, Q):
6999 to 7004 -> 39.1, 37.56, 39.1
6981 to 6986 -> 36.2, 34.55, 36.2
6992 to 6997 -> 38.3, 36.65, 38.3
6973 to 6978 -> 38.3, 37.51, 38.3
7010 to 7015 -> 38.2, 36.98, 38.2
